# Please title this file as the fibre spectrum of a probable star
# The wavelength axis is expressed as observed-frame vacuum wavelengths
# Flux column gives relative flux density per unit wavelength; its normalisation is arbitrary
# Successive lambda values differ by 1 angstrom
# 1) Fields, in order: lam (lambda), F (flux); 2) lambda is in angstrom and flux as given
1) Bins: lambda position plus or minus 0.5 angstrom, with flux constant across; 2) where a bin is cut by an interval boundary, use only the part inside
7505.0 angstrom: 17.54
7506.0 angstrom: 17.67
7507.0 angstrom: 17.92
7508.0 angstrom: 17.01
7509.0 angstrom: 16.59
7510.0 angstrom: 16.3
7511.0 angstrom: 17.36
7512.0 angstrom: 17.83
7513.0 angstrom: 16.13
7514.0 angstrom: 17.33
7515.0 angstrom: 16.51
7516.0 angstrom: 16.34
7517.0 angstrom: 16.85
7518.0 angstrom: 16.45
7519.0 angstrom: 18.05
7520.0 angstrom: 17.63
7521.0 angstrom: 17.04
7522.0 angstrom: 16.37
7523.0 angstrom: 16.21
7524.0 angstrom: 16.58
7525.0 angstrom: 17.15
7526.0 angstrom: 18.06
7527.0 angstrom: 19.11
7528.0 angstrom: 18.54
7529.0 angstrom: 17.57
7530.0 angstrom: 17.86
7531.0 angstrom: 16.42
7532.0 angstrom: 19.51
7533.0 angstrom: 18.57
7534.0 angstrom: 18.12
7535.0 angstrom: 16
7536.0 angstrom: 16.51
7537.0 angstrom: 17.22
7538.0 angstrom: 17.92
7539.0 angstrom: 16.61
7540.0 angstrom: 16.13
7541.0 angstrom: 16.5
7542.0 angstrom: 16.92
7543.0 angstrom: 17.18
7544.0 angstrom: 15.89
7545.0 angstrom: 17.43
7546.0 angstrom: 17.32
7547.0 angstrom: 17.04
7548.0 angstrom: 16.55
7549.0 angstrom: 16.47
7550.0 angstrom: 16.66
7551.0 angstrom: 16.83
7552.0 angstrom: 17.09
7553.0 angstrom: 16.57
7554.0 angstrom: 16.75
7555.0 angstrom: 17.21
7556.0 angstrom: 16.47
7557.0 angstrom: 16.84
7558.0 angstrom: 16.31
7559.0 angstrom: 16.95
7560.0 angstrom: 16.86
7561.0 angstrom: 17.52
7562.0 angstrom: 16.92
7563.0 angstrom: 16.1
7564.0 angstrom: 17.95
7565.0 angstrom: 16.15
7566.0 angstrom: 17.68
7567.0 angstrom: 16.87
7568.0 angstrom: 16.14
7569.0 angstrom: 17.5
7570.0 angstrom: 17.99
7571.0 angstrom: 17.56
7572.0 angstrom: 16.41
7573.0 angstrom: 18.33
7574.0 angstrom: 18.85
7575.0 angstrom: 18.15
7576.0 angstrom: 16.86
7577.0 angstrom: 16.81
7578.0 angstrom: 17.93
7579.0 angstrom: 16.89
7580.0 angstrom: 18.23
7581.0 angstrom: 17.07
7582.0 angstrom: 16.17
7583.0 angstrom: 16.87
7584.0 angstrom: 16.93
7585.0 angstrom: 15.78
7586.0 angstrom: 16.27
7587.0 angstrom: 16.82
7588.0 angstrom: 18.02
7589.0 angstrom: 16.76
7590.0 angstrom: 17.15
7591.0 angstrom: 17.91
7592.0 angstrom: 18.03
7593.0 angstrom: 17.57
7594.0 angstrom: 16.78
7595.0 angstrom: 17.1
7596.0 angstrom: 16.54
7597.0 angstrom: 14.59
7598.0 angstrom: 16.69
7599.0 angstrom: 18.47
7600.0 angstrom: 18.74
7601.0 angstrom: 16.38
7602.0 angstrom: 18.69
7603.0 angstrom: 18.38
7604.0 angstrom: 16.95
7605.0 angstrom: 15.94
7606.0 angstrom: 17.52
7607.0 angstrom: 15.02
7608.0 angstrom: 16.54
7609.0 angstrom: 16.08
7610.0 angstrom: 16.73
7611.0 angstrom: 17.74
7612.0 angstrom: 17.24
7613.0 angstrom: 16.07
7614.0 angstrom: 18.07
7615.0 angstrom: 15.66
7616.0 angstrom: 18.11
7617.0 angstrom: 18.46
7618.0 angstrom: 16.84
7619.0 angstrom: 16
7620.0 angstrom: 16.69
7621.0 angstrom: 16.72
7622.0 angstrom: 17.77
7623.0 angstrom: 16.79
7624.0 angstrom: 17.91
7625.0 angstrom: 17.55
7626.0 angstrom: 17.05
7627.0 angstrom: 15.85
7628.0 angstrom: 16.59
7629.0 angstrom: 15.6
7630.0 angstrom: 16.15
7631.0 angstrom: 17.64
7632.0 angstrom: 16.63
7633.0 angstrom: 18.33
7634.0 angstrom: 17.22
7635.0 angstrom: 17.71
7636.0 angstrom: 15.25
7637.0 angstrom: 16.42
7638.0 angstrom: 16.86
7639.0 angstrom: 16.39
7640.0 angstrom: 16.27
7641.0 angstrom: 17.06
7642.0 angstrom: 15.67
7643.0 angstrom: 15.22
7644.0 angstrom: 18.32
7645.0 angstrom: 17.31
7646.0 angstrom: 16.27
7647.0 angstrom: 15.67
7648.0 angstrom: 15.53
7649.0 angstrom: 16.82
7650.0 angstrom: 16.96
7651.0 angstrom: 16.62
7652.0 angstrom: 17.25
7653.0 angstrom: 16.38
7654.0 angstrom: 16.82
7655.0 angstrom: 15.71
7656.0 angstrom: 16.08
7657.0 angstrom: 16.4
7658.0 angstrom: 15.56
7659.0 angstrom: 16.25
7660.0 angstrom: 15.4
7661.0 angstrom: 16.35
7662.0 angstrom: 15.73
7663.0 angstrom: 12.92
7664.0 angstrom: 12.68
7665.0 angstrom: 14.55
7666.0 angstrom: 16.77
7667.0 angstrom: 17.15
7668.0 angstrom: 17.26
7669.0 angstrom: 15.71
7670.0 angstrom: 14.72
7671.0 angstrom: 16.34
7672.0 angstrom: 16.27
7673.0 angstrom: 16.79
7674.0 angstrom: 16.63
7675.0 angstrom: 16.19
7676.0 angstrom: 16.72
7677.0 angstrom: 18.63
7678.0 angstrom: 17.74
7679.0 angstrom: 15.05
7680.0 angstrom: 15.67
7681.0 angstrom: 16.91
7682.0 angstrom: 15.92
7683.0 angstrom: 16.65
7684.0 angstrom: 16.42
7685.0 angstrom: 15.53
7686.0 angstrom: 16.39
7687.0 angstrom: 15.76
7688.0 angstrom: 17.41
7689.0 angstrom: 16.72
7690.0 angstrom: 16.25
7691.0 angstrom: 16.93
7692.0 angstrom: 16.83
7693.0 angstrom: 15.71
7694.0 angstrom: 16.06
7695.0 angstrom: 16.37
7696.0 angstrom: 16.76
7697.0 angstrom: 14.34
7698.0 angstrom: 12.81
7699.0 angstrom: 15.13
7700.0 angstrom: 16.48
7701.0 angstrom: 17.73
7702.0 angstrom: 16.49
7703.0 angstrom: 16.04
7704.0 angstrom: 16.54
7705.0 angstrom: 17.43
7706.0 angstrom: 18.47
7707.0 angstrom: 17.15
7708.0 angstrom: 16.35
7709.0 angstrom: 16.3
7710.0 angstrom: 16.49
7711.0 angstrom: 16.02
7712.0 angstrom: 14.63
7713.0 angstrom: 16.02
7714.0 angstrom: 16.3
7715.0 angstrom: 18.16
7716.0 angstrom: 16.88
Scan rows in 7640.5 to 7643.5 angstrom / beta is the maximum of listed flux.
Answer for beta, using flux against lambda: 17.06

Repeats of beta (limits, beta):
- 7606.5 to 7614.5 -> 18.07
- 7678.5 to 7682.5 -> 16.91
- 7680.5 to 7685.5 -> 16.91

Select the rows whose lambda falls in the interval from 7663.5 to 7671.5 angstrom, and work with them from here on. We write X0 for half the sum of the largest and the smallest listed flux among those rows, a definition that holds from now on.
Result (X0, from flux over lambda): 15.0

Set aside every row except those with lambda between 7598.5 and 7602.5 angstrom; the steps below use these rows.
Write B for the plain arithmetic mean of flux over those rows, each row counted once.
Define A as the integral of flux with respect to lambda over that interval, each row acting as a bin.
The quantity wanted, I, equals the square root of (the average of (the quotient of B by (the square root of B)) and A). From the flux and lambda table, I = 6.19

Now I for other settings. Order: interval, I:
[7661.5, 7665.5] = 5.46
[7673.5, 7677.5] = 6.01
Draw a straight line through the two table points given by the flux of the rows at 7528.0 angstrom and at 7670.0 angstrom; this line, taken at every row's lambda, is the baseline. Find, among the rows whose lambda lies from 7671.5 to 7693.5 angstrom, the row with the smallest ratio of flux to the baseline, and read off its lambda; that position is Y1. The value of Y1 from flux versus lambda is 7679.0 angstrom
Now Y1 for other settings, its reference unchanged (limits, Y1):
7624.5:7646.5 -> 7636.0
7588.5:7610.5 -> 7597.0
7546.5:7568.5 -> 7563.0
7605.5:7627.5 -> 7607.0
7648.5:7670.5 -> 7664.0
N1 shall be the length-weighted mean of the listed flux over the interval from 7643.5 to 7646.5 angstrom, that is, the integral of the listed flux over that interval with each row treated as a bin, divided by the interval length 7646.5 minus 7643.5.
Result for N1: 17.3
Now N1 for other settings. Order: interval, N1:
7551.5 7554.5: 16.8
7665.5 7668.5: 17.1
